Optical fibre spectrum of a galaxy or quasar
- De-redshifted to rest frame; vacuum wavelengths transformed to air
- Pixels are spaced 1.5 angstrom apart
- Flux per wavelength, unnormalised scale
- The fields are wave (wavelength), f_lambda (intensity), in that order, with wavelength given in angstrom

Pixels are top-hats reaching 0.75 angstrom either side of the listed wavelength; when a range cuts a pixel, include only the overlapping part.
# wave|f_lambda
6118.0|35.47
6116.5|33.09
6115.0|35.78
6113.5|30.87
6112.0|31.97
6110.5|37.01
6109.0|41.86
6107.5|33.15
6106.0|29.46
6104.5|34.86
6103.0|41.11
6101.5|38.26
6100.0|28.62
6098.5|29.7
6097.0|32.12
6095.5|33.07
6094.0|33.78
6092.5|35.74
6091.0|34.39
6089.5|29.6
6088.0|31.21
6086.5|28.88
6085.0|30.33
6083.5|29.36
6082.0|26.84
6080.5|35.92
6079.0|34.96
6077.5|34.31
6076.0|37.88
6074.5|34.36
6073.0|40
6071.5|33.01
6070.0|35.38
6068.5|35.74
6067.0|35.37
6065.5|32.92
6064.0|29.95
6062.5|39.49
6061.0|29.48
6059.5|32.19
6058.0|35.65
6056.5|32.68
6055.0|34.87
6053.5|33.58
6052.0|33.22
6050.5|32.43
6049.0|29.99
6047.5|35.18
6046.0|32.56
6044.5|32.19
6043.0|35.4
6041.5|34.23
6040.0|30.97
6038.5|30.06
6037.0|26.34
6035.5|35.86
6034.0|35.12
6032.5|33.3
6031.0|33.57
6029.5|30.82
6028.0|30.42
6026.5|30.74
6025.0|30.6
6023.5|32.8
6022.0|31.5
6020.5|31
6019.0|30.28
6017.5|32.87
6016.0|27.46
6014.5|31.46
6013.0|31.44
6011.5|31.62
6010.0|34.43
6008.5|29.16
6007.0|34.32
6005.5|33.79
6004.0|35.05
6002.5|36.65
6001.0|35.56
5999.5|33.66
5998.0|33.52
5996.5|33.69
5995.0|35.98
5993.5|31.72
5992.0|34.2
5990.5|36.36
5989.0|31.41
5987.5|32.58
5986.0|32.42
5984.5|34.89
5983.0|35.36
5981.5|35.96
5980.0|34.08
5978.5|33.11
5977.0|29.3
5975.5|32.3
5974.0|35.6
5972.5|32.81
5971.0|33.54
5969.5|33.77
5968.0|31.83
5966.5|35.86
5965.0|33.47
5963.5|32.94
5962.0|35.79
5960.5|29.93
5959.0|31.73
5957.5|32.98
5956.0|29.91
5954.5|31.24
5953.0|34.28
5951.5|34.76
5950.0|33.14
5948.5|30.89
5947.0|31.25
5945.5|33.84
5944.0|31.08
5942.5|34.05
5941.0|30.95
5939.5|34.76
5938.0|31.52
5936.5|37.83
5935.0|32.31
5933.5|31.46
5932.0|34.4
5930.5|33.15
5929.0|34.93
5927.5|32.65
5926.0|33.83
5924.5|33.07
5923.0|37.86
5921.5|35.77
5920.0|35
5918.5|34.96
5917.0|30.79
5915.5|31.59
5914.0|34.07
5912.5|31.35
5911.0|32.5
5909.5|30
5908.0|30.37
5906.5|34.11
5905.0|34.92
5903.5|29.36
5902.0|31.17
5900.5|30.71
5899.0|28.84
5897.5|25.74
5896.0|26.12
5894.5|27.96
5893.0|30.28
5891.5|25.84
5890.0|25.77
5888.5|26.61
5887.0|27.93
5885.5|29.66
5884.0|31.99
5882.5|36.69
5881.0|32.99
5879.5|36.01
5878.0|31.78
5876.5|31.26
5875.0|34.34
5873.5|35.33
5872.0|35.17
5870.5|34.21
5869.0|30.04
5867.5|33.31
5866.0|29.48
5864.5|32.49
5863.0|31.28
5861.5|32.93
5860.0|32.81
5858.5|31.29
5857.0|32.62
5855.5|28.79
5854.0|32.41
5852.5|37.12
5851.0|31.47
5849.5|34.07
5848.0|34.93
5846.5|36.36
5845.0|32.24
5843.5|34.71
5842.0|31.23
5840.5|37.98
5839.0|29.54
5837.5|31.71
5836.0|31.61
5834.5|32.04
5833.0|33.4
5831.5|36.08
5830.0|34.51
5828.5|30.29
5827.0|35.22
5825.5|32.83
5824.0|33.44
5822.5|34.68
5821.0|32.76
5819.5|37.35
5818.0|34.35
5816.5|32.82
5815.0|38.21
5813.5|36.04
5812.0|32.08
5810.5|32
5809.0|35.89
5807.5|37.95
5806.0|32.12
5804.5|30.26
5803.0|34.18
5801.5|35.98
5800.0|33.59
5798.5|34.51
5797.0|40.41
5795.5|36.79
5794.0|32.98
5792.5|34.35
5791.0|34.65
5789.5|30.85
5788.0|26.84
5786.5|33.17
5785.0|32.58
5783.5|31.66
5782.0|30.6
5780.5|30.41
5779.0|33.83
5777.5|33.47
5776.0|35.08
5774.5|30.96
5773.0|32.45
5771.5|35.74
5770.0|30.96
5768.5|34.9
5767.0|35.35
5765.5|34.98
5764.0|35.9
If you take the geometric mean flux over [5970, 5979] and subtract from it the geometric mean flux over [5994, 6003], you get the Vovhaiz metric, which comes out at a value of -2.1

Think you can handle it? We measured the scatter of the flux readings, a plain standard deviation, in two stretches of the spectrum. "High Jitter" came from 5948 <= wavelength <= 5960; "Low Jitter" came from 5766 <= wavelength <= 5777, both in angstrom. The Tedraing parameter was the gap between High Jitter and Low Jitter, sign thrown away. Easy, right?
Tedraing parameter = 0.4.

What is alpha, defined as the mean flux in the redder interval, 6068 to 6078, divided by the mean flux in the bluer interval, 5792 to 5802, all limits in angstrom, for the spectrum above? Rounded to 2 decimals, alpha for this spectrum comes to 1.01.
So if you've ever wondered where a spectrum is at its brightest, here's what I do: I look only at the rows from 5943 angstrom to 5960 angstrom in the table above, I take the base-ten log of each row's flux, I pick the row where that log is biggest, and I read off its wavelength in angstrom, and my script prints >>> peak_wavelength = 5951.5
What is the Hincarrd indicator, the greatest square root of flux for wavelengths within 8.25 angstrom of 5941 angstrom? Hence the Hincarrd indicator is 6.15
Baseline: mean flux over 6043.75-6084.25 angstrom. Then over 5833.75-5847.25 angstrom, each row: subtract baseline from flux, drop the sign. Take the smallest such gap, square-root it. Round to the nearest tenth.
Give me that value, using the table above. 1.0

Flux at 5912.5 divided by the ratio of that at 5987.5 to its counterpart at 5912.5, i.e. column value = 30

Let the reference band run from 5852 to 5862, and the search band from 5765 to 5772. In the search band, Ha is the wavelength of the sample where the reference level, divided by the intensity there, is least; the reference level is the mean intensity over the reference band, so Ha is 5771.5 angstrom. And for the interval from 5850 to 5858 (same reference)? 5852.5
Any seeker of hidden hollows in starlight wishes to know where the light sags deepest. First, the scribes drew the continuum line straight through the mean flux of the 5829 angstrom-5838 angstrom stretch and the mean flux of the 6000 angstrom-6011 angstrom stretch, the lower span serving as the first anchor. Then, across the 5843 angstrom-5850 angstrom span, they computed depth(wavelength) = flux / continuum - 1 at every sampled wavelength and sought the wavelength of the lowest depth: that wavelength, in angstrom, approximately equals 5845.0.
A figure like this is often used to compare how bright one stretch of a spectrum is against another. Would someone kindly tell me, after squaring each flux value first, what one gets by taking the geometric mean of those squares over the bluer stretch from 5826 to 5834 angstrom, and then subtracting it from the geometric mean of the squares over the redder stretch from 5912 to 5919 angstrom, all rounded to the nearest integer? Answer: -88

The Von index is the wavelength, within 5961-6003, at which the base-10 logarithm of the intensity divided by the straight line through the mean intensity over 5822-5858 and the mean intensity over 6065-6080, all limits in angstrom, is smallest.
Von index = 5977.0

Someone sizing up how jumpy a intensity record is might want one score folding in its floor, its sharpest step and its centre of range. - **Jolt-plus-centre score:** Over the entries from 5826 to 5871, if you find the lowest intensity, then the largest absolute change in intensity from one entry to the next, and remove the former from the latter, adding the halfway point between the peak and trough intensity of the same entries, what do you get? 13.0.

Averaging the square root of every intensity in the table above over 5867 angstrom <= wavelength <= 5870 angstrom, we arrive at 5.63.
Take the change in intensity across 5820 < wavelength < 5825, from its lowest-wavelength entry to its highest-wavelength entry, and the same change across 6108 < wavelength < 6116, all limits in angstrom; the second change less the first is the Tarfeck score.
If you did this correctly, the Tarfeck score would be -6.8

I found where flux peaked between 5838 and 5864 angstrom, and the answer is 5840.5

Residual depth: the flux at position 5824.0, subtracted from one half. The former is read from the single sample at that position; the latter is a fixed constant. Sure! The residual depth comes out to -32.9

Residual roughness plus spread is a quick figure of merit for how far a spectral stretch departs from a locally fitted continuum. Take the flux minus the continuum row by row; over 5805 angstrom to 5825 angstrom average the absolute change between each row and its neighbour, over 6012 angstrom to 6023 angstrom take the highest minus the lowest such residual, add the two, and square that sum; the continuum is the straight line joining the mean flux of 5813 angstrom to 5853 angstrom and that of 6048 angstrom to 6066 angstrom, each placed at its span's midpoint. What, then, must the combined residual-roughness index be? 70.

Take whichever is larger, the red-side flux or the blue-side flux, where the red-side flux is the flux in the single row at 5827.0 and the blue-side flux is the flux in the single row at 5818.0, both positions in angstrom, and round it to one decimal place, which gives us 35.2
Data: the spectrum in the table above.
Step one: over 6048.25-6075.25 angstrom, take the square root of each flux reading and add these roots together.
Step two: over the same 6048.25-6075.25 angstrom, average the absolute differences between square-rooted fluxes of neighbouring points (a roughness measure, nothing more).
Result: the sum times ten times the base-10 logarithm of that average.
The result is -570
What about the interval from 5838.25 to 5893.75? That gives -1287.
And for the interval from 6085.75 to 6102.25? -392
